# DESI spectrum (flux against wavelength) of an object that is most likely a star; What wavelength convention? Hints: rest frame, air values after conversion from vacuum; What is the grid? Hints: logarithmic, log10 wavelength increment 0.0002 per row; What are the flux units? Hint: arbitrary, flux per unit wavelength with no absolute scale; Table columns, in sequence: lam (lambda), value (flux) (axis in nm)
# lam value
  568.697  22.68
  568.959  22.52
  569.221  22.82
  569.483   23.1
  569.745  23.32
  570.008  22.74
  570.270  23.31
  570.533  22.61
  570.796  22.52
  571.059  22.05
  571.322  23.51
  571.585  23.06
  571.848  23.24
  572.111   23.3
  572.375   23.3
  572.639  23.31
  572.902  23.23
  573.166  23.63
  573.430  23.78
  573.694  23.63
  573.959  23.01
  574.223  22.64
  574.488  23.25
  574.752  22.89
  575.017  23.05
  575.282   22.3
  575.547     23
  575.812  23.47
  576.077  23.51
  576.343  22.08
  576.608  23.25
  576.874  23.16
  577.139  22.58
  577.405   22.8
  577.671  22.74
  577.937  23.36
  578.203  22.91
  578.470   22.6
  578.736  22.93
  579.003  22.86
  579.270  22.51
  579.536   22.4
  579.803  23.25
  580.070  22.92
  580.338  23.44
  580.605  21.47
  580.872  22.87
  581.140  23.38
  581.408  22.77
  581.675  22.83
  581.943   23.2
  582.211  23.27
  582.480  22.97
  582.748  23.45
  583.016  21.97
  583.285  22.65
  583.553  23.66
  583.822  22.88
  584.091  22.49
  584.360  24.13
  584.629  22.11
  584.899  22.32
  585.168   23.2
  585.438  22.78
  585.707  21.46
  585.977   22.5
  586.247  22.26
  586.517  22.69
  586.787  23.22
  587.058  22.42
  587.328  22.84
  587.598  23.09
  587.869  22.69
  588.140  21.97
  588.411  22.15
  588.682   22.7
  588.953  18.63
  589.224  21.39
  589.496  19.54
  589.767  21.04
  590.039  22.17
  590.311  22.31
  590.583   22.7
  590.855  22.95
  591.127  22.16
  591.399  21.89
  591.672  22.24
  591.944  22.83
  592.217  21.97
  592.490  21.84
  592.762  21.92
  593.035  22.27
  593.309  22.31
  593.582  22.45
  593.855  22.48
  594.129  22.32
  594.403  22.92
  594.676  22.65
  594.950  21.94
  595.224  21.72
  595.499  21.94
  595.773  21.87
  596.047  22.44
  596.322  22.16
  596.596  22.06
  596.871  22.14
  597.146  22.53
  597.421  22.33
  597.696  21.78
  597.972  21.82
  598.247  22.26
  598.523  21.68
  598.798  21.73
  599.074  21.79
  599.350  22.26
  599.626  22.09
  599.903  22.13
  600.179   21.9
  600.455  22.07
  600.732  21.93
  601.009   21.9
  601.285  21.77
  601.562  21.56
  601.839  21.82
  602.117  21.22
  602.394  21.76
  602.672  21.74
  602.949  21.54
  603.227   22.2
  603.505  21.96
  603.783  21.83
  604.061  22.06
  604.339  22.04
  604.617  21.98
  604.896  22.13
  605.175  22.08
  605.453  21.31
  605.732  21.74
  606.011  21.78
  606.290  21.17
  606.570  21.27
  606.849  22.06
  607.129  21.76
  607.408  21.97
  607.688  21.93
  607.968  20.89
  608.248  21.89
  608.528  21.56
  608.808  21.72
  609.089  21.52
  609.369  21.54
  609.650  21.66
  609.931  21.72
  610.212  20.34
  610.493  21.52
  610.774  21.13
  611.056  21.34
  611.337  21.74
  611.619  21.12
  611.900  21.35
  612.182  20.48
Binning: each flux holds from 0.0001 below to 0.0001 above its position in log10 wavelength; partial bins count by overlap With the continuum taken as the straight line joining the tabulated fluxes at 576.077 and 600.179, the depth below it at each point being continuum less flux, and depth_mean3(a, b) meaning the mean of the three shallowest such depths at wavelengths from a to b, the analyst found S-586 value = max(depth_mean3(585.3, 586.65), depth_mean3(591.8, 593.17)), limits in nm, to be 0.19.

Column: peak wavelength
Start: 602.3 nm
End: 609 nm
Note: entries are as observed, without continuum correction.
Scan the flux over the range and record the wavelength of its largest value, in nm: 603.227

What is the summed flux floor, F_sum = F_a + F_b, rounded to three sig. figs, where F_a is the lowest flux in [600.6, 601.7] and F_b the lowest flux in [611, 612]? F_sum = 42.7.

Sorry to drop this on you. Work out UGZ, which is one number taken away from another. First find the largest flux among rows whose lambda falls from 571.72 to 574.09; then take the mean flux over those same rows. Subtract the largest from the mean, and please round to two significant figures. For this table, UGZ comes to -0.40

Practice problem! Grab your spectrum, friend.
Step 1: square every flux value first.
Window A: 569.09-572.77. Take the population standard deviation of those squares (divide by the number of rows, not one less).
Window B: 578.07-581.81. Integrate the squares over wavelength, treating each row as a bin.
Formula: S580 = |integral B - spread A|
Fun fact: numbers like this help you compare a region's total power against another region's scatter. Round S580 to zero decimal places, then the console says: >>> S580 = 1926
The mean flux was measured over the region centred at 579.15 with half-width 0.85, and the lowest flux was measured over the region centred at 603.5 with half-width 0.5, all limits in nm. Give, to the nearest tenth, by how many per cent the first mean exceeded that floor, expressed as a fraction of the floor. 4.3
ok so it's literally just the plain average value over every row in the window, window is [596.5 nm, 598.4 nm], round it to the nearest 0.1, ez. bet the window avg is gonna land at 22.1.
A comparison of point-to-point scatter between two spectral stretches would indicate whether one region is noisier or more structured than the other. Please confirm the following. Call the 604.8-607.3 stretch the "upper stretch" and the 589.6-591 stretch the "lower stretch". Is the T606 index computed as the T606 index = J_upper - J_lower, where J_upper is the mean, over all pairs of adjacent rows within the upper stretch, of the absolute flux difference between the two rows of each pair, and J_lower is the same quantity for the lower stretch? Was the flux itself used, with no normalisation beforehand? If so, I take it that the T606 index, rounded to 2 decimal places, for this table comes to -0.09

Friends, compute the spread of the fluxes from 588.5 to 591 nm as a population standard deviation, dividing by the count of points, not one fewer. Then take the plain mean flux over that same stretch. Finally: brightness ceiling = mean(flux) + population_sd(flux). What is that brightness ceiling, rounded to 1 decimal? 22.9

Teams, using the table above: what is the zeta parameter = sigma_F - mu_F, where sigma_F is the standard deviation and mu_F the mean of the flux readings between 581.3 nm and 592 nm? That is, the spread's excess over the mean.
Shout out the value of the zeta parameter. -21.4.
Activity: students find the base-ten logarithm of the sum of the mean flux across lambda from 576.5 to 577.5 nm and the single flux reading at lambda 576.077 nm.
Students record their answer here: 1.67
